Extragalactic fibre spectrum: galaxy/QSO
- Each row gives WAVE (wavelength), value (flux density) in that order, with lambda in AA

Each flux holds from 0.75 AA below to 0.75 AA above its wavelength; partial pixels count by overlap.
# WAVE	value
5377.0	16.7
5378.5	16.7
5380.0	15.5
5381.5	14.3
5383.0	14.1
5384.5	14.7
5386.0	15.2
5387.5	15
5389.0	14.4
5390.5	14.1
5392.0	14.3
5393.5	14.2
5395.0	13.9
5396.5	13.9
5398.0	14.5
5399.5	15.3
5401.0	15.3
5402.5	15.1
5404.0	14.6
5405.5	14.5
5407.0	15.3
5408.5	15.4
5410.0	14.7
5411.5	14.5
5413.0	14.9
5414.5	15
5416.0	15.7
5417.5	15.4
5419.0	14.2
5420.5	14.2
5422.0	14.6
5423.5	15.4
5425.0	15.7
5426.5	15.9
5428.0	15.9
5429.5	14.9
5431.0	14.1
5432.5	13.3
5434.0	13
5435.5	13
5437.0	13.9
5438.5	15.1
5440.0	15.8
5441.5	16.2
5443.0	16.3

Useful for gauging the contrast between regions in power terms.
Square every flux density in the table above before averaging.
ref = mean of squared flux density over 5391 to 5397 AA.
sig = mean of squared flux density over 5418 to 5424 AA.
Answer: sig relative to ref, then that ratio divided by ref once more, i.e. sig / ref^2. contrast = 0.0054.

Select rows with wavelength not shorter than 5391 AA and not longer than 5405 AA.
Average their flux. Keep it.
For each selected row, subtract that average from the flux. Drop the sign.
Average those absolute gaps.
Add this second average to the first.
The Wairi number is 15.0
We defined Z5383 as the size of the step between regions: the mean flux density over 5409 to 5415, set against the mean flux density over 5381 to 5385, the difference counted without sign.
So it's 0.4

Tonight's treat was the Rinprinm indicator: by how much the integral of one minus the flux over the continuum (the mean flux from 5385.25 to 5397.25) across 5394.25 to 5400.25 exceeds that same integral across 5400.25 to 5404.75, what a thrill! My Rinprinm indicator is 0.2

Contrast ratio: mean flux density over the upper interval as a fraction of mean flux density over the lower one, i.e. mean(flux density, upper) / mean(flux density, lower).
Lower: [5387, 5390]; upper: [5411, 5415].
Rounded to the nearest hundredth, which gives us 1.01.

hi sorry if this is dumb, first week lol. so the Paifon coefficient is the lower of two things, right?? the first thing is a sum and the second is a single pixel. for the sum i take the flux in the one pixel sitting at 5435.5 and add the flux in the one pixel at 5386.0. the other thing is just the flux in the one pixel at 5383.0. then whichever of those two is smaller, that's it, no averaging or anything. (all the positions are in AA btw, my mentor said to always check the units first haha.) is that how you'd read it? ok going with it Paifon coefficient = 14.1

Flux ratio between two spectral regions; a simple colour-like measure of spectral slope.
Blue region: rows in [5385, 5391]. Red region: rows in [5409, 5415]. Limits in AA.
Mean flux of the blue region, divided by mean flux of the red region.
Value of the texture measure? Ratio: 0.99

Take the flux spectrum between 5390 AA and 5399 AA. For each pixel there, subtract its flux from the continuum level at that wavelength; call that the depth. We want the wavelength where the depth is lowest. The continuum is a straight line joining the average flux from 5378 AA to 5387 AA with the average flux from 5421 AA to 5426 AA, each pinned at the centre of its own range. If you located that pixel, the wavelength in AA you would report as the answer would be 5398.0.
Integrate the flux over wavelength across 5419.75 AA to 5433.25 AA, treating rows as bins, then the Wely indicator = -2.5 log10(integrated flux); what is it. -5.76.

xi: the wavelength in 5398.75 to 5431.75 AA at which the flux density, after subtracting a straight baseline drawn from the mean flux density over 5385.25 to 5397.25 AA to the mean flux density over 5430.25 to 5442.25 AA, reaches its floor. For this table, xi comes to 5431.0 AA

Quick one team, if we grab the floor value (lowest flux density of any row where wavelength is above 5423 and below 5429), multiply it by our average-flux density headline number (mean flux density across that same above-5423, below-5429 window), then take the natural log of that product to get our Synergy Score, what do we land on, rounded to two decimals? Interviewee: 5.49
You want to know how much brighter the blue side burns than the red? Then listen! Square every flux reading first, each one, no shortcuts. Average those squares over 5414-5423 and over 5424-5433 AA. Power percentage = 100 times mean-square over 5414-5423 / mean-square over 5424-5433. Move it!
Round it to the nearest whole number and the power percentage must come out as 98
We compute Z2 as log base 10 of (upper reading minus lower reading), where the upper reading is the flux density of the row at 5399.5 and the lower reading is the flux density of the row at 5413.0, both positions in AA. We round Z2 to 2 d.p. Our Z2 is -0.40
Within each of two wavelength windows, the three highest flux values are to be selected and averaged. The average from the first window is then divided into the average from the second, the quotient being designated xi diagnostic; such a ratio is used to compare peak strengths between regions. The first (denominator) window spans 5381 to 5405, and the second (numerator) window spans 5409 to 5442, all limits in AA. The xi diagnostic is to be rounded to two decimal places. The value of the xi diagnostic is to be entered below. 1.05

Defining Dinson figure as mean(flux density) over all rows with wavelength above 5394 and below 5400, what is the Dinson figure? 14.4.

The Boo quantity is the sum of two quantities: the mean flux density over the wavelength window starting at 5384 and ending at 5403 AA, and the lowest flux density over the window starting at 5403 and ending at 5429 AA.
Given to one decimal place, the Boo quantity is 28.8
